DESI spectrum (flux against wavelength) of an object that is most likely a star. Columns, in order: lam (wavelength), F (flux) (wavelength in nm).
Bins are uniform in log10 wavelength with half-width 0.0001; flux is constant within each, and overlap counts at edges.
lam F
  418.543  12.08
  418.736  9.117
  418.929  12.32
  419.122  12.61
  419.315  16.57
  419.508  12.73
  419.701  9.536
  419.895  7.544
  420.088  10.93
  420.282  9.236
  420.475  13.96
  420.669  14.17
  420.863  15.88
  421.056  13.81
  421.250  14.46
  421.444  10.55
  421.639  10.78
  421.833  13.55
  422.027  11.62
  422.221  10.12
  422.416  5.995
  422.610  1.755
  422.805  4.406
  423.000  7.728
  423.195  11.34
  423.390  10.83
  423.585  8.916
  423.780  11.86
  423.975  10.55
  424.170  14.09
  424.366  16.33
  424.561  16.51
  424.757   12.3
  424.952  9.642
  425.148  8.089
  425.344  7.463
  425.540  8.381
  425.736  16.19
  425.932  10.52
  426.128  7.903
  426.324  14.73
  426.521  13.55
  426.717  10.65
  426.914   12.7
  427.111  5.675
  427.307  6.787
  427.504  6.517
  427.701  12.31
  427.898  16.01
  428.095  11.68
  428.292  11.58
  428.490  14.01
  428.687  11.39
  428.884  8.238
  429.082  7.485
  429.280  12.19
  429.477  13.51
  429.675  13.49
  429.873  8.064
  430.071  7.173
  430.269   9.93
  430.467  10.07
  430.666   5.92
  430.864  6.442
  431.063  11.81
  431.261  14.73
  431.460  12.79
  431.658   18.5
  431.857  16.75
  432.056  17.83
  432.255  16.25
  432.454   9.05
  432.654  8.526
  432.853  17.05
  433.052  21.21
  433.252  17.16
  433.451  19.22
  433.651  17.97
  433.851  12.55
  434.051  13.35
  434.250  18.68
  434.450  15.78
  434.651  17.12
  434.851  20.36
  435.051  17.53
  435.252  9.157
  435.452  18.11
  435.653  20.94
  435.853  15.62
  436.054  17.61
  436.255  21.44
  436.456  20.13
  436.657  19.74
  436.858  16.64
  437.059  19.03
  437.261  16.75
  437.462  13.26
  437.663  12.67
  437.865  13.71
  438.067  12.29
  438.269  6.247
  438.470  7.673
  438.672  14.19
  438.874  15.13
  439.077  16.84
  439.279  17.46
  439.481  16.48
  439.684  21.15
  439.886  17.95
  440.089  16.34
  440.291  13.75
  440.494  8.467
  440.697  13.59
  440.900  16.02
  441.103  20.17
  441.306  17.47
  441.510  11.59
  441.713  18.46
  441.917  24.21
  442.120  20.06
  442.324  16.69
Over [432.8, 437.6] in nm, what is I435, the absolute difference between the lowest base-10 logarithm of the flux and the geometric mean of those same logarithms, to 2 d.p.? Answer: 0.27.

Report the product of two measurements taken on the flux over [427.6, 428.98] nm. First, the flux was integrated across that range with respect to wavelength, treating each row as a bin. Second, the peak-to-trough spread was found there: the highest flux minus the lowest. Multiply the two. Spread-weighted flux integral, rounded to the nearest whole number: 131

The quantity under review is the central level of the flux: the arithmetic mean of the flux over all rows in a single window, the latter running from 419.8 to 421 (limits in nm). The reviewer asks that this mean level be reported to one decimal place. 12.0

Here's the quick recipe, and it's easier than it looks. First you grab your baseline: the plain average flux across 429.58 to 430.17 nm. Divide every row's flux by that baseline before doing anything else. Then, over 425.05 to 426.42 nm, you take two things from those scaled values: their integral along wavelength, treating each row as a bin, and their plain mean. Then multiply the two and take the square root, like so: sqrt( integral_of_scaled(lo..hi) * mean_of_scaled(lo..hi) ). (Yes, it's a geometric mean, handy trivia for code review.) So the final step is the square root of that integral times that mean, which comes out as 1.28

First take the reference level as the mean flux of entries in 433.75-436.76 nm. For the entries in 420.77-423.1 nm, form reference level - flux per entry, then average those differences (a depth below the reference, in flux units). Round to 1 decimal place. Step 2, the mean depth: 7.2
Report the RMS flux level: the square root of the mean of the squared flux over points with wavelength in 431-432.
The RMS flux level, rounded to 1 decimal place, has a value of 15.1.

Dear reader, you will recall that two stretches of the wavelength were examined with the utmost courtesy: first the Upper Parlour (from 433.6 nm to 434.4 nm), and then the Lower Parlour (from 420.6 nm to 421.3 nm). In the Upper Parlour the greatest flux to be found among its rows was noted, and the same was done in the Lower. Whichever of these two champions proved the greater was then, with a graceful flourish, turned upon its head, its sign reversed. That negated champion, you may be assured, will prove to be -19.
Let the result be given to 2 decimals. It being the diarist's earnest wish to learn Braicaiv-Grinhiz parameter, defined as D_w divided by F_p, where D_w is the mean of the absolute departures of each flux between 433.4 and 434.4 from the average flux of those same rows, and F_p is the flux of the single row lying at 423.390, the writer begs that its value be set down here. 0.25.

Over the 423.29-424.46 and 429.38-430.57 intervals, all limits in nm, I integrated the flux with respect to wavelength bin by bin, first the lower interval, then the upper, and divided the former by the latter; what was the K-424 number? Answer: 1.1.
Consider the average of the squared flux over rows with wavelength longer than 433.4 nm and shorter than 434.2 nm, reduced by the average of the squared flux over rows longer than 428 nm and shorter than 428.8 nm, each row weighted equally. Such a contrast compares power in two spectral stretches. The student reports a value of 108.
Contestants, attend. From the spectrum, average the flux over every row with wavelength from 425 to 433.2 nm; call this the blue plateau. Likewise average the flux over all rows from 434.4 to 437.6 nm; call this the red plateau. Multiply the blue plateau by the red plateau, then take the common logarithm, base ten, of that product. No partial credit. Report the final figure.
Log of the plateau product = 2.30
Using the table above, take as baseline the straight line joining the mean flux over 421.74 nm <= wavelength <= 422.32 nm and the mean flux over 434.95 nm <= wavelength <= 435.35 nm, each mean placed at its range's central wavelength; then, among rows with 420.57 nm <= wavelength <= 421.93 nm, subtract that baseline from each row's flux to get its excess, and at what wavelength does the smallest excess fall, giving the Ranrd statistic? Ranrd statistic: 421.444 nm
